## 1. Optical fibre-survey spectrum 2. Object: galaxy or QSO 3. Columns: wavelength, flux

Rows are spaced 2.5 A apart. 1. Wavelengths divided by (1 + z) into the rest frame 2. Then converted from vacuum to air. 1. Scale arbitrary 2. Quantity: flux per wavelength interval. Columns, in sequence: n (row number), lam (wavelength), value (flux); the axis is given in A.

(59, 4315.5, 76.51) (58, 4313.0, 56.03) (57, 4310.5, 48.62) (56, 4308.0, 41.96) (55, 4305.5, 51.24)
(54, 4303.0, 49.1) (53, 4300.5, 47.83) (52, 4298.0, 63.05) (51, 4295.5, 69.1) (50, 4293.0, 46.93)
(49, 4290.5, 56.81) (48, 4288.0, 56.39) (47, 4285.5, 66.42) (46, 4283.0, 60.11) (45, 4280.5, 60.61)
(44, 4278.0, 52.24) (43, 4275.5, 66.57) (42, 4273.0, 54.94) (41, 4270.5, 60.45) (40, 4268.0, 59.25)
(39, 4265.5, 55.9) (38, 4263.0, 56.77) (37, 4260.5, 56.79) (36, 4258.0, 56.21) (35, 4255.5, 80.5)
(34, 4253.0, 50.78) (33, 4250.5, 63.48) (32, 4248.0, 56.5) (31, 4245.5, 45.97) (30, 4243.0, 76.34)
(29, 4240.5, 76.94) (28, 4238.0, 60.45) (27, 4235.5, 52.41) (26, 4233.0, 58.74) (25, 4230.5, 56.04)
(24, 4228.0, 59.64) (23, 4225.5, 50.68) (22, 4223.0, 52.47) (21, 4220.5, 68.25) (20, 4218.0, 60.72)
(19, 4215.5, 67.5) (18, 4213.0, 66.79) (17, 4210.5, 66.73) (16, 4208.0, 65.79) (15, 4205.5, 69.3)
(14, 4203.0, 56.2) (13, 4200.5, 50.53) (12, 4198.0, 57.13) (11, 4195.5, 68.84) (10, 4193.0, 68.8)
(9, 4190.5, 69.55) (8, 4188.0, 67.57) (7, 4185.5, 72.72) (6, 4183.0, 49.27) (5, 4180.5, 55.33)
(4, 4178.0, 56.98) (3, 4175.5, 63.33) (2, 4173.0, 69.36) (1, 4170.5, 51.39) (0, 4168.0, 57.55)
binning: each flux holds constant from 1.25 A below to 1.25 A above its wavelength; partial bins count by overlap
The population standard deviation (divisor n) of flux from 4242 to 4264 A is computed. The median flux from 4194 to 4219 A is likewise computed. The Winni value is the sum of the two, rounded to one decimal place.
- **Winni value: 76.9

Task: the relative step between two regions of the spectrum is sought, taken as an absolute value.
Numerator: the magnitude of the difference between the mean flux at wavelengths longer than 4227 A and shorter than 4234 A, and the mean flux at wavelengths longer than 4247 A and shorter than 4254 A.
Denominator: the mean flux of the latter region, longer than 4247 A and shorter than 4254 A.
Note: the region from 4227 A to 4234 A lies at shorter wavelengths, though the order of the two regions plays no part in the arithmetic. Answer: 0.02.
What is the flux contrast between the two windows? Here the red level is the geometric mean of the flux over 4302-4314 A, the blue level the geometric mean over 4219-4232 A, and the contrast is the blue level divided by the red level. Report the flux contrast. 1.16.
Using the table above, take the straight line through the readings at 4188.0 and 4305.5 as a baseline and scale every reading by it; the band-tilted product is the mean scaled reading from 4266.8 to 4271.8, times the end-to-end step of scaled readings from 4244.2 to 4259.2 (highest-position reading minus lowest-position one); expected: 0.21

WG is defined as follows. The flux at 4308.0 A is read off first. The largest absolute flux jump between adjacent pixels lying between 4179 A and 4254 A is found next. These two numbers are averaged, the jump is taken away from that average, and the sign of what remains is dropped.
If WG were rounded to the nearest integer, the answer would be 6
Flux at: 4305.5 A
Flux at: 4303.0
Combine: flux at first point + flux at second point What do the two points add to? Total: 100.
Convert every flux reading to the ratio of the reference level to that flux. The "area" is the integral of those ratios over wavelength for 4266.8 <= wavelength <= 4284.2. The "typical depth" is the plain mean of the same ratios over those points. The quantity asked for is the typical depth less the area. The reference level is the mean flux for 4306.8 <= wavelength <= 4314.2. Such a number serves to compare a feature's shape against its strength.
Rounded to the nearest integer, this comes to -14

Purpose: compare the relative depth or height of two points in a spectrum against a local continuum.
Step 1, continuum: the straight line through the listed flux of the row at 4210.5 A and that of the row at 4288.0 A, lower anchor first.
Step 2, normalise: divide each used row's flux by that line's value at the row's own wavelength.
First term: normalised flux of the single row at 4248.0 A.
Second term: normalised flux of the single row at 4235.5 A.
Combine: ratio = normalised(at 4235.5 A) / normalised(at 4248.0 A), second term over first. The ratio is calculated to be 0.90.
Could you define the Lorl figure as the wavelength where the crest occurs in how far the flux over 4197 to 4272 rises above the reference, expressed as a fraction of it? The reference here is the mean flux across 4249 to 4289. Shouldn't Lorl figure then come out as 4255.5 A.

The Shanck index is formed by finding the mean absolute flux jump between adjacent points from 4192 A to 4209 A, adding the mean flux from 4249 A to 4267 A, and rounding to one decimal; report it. 66.8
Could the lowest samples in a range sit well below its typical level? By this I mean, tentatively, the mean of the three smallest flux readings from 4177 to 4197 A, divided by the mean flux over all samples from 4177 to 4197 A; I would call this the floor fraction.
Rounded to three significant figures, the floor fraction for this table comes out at 0.846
